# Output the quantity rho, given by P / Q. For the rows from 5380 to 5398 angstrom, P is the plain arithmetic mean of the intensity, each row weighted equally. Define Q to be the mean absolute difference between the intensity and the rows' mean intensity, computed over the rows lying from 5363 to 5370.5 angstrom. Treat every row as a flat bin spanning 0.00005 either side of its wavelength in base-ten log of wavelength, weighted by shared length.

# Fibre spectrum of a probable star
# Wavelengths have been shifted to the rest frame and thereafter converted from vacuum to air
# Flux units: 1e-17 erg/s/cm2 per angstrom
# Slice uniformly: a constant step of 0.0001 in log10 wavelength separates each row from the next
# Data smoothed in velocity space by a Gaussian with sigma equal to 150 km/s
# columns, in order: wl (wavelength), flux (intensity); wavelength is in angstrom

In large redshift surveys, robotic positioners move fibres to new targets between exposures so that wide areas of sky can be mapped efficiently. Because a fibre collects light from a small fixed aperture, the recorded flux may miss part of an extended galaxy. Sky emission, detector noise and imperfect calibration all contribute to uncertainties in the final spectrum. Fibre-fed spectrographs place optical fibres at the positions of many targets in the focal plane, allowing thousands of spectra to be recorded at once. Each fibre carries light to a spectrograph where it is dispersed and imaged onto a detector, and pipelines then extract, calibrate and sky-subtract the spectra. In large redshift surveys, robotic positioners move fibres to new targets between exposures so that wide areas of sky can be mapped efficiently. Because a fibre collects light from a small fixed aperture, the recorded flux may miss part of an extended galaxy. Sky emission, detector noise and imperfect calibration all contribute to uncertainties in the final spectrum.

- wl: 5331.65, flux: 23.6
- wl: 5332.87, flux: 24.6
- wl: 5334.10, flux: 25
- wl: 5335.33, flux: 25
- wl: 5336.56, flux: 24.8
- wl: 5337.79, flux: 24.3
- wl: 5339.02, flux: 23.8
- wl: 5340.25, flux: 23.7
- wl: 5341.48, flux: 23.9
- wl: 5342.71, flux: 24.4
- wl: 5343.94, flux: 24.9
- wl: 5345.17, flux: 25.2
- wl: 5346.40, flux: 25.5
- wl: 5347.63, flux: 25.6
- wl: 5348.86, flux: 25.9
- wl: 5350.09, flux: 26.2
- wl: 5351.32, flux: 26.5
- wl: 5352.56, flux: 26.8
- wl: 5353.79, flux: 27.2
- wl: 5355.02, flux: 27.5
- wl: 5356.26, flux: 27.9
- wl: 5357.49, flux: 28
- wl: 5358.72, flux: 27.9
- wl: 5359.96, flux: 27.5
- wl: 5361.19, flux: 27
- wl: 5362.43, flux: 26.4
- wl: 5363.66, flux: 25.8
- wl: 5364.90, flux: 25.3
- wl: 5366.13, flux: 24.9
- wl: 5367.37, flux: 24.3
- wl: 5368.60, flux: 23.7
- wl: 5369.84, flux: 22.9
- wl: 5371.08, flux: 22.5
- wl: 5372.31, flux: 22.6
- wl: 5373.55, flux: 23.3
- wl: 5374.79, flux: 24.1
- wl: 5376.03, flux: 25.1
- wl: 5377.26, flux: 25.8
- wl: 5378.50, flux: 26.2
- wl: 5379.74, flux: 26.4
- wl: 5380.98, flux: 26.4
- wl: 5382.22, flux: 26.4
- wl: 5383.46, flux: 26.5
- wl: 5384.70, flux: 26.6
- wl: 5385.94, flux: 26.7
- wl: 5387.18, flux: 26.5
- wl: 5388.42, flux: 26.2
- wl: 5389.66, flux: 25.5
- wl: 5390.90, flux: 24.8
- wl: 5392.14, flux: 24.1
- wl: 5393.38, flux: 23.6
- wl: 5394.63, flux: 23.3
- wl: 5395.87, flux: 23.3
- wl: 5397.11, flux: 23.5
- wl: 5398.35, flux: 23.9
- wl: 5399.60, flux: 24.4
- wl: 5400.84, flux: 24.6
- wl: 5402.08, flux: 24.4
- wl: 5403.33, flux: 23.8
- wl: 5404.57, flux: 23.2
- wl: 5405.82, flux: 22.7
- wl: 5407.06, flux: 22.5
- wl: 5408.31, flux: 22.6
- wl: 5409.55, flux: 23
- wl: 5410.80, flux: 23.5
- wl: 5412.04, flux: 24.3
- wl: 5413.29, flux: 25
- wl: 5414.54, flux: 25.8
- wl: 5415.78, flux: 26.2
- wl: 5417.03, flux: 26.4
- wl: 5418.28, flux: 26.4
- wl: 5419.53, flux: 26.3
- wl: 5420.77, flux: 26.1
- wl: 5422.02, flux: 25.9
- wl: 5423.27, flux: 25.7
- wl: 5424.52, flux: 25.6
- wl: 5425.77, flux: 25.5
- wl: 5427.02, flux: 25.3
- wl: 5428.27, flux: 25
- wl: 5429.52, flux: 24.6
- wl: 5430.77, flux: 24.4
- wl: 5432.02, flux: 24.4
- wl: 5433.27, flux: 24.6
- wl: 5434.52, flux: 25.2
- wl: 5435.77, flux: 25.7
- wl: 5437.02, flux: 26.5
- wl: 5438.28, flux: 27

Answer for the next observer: 30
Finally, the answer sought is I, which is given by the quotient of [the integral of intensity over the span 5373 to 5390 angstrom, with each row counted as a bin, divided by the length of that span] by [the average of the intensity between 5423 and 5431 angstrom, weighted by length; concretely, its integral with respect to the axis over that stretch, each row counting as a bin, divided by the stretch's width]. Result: 1.03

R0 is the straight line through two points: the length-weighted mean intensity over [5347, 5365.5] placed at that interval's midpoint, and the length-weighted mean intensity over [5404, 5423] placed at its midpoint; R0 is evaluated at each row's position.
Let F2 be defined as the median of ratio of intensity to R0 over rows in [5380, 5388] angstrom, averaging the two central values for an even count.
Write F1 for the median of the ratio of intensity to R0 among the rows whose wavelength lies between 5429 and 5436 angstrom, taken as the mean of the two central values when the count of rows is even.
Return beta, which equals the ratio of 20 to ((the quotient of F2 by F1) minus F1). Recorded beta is -1211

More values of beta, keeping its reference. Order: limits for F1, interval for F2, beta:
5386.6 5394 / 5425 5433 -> 343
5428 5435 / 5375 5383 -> -610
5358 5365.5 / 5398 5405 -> -394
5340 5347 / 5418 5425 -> 73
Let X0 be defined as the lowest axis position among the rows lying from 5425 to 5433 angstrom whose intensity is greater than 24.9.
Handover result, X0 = 5425.77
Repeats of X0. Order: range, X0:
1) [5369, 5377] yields 5376.03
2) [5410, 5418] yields 5413.29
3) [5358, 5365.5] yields 5358.72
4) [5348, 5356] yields 5348.86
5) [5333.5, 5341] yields 5334.10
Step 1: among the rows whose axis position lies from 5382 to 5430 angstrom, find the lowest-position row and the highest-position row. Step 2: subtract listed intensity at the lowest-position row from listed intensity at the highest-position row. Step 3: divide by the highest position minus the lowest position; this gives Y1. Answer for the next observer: 0.0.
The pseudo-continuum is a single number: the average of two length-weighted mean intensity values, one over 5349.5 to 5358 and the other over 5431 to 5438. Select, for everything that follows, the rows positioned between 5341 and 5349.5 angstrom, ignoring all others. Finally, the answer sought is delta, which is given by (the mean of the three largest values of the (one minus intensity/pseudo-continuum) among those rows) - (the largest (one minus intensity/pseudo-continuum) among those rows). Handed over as -0.019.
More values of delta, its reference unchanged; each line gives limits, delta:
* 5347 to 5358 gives -0.011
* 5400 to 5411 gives -0.004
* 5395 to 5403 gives -0.010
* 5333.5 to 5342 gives -0.004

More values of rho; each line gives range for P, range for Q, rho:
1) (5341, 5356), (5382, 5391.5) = 52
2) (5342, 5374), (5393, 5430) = 24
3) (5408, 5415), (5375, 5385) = 66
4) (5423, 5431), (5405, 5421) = 17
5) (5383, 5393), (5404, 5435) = 25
